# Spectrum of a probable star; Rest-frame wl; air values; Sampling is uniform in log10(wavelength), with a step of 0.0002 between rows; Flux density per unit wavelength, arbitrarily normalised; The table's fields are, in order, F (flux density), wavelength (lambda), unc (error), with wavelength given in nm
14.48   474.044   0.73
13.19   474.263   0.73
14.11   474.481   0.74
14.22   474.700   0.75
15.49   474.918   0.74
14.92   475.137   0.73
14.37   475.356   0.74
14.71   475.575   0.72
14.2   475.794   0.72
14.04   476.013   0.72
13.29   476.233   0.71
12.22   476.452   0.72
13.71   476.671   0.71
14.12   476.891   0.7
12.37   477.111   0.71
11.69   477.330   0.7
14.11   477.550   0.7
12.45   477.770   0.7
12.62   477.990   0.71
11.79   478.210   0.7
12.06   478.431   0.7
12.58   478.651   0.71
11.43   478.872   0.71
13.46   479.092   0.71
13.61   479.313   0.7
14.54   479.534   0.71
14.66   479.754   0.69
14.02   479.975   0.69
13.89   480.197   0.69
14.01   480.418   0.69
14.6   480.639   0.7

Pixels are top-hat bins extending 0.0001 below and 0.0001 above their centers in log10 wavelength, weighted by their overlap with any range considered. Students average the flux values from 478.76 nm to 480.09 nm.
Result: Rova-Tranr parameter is 13.6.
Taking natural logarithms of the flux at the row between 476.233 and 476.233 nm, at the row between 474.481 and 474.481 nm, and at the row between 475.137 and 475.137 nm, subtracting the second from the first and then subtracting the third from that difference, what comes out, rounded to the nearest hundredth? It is -2.76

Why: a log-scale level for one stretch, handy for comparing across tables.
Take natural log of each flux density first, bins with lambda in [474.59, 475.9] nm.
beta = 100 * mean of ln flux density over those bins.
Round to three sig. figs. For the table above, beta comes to 268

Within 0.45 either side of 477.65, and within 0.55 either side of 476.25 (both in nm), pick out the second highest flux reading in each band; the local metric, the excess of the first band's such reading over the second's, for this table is -1.4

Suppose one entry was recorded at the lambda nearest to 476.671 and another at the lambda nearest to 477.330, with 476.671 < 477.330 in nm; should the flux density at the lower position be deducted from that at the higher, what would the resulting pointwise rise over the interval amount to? -2.0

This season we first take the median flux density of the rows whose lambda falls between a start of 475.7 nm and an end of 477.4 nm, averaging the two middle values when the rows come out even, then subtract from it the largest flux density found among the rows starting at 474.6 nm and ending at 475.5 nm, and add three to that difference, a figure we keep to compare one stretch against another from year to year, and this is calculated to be 1.0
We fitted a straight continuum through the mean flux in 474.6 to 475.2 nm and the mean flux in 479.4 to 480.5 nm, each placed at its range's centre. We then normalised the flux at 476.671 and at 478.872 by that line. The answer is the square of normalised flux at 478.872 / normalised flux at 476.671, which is 0.72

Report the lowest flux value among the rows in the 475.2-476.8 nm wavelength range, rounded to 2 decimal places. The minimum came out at 12.22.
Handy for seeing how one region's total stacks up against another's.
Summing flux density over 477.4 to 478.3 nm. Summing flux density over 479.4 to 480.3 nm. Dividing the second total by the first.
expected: 1.12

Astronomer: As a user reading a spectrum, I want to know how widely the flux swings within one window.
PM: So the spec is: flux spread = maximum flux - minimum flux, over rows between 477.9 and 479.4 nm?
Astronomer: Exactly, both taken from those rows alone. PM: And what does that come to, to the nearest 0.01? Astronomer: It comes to 2.18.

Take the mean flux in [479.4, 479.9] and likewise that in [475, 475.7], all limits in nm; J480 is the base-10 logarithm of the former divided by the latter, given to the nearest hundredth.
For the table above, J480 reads 0.00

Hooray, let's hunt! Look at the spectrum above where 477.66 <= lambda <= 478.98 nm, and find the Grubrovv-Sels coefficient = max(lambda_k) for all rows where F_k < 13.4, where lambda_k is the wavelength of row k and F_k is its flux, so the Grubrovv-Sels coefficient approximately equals 478.872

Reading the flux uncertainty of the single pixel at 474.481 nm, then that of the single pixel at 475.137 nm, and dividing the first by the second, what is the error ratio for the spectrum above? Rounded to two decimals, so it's 1.01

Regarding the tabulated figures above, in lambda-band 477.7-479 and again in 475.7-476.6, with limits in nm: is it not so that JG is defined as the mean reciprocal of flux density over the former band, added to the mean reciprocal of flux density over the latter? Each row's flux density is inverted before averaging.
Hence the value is 0.157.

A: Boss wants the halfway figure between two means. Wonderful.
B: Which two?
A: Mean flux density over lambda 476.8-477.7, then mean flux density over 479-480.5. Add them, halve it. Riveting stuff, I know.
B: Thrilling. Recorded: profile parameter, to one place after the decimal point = 13.5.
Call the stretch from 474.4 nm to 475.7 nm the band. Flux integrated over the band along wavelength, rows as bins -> 19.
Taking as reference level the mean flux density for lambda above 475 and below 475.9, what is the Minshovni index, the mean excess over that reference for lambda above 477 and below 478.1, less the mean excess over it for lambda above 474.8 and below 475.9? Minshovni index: -2.1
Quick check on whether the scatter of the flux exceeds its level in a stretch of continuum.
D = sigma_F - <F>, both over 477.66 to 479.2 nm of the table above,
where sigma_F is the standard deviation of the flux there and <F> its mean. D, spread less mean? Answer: -11.7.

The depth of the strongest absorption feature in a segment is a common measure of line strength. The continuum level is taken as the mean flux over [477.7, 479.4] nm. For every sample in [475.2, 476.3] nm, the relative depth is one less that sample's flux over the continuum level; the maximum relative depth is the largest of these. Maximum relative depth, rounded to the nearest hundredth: -0.06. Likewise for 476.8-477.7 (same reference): 0.06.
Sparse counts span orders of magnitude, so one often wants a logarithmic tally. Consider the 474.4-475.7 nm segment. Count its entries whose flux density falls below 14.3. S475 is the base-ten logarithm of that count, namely 0.30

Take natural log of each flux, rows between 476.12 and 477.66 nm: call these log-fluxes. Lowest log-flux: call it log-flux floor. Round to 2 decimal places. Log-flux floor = 2.46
